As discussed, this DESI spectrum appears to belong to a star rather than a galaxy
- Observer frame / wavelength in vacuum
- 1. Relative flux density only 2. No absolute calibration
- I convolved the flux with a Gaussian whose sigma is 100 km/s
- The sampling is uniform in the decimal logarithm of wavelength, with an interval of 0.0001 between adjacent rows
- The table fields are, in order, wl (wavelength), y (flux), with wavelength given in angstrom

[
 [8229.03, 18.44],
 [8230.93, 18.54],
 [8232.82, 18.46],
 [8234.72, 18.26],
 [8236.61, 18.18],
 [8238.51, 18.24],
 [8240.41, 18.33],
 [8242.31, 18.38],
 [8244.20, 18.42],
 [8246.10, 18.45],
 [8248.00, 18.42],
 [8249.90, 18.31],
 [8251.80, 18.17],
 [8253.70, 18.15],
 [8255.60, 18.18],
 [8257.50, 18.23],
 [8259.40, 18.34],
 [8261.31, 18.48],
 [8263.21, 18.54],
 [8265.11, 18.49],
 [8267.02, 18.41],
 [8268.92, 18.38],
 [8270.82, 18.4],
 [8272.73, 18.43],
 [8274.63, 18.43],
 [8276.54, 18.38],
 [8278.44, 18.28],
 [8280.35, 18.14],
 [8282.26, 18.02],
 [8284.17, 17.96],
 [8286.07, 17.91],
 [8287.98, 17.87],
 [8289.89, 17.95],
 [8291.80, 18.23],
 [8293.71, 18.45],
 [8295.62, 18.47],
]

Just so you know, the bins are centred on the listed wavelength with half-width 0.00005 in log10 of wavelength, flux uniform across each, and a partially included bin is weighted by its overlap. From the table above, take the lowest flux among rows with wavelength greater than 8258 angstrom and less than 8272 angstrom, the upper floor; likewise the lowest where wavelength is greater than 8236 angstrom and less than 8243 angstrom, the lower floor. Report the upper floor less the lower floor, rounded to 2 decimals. 0.16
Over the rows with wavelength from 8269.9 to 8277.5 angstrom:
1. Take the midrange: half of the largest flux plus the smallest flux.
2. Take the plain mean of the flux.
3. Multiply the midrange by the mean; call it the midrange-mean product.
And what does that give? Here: 339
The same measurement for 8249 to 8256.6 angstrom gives 332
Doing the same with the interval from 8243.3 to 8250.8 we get 338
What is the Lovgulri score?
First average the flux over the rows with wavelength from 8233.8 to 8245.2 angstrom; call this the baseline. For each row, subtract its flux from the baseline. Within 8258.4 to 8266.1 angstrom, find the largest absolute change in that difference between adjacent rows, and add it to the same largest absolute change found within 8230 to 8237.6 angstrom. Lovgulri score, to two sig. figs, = 0.34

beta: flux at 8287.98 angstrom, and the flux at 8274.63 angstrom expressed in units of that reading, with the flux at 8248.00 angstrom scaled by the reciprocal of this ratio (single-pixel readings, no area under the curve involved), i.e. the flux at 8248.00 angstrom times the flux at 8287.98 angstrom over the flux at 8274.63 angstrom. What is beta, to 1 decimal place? 17.9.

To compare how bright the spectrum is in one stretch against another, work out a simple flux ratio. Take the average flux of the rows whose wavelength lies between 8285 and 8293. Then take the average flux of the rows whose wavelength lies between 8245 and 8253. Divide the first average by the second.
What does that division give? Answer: 0.98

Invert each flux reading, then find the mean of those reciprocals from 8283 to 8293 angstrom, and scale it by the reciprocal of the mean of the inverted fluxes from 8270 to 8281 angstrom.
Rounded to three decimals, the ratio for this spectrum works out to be 1.020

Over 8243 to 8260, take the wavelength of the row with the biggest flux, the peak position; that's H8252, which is 8246.10 angstrom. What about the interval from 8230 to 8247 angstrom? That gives 8230.93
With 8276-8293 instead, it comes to 8276.54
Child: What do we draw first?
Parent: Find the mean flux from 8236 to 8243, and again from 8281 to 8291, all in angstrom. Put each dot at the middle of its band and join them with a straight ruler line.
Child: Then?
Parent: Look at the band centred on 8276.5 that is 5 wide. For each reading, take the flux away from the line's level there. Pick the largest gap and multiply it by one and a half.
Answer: -0.4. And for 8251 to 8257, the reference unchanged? 0.0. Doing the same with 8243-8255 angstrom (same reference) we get 0.0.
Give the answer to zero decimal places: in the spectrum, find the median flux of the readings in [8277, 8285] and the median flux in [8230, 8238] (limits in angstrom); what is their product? 332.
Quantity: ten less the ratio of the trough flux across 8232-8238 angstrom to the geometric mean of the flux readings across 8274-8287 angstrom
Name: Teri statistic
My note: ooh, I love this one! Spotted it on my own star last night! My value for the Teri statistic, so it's 9.00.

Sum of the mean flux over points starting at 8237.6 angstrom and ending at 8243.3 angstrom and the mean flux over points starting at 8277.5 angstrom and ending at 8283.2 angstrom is 36.5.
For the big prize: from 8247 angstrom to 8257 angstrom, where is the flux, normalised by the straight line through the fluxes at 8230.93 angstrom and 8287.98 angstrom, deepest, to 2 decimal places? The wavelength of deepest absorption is 8251.80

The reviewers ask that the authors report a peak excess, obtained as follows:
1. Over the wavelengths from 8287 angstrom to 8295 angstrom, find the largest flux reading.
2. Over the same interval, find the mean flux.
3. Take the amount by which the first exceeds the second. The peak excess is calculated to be 0.32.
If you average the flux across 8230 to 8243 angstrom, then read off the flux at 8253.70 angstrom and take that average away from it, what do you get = -0.19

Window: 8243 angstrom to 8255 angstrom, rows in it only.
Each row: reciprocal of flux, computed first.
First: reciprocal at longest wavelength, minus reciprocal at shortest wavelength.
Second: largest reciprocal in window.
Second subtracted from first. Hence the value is -0.0543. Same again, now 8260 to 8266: -0.0541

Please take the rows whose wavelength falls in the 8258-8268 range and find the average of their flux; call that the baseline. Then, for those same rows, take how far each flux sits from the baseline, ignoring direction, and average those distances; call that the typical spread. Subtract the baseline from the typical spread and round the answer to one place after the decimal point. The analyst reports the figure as -18.4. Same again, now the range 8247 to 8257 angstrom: -18.2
